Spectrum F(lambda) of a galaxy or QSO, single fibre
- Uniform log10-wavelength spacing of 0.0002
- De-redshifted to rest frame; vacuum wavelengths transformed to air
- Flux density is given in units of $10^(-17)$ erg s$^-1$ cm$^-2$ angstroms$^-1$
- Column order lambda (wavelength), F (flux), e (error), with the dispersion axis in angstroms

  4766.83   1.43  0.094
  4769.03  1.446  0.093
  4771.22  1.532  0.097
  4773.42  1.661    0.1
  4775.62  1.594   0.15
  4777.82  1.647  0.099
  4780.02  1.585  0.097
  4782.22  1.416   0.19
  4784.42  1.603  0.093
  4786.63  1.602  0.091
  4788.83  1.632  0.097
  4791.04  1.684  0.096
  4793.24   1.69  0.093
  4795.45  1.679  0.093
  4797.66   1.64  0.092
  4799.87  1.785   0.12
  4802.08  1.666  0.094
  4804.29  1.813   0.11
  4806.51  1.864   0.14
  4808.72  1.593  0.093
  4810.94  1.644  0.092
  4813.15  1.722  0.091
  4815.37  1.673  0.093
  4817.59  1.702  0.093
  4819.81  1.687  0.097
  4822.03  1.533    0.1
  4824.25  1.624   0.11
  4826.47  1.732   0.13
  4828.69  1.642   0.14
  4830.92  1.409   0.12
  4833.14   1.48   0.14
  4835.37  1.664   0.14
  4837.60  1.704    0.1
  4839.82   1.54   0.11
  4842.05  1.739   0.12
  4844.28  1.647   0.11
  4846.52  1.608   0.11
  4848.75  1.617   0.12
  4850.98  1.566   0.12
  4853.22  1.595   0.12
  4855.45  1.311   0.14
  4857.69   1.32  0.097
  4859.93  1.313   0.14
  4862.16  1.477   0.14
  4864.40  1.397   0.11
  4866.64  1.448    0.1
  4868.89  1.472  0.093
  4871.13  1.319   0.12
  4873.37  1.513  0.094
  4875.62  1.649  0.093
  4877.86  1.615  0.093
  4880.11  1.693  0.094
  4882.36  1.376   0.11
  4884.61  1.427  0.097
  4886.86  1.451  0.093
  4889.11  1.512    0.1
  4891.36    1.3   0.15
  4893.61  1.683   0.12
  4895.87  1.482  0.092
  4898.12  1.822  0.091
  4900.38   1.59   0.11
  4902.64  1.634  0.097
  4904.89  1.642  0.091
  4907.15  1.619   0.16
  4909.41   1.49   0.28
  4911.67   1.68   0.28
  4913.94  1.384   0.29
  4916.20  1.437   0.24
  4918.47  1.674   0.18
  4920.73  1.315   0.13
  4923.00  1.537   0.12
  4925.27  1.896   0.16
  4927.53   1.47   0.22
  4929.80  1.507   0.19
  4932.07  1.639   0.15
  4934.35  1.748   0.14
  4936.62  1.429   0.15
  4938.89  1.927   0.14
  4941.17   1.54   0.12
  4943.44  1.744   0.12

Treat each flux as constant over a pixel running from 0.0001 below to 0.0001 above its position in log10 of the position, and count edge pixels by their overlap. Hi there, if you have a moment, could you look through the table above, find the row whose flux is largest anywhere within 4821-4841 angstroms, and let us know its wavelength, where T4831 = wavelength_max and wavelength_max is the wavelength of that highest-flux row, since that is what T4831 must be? 4826.47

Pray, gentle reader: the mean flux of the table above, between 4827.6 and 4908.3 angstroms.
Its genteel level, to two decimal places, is 1.54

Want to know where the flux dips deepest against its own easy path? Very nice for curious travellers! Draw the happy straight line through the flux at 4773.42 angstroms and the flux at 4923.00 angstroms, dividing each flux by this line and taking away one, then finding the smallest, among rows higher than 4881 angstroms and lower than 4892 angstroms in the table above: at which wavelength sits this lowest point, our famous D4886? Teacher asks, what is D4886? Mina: 4891.36 angstroms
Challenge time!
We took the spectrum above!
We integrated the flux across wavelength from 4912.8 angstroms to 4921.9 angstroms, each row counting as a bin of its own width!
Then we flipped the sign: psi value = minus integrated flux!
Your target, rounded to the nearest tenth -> -13.2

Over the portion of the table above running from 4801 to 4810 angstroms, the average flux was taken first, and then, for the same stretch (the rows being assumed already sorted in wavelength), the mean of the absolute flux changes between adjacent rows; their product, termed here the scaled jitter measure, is 0.27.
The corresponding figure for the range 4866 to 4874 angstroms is 0.18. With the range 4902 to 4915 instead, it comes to 0.20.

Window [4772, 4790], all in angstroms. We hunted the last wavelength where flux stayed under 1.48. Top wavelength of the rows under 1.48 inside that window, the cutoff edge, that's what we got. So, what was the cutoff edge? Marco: 4782.22 angstroms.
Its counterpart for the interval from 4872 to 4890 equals 4886.86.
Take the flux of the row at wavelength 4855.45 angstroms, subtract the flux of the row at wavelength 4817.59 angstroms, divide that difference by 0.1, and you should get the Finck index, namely -3.9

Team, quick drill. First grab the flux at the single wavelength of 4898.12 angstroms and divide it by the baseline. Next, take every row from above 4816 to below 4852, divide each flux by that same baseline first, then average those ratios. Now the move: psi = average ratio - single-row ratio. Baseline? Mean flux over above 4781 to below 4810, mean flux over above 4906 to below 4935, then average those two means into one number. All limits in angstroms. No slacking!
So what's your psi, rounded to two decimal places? -0.13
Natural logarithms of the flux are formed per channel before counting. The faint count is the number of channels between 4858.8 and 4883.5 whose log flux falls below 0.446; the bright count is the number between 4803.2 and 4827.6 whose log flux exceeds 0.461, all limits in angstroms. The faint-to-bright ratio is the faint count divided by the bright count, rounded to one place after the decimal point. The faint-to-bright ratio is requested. 0.8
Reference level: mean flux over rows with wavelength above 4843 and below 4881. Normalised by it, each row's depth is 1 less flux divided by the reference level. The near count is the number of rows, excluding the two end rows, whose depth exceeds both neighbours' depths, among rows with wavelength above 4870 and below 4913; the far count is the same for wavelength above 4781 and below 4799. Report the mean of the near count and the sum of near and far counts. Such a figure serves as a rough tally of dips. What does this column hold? 6.5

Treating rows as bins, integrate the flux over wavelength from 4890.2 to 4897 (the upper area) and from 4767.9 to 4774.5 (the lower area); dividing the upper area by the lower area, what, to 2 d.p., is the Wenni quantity 0.99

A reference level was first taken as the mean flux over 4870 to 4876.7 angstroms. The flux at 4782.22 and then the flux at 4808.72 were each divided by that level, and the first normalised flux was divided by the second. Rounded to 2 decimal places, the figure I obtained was 0.89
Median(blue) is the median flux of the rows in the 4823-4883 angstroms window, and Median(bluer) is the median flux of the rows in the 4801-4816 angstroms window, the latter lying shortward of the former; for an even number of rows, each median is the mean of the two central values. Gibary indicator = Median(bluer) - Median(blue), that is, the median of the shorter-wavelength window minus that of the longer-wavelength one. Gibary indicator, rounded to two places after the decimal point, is 0.11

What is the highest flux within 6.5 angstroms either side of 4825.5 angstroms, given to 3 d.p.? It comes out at 1.732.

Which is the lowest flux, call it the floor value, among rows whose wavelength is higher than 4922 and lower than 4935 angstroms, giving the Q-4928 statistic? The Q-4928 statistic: 1.47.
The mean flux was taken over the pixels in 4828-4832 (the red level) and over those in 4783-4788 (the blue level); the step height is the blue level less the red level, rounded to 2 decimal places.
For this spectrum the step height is 0.08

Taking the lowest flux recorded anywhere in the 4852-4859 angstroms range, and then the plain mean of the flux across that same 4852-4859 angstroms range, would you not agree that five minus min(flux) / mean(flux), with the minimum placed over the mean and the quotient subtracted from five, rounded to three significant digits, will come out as 4.07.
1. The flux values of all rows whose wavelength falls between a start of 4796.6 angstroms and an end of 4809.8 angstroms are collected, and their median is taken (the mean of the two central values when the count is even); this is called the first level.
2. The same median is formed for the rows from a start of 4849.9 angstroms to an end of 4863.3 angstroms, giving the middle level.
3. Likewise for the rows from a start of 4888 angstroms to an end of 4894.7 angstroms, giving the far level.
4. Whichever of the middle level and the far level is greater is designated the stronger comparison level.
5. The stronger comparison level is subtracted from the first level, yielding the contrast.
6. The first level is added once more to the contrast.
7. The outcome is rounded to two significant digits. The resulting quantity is 1.9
